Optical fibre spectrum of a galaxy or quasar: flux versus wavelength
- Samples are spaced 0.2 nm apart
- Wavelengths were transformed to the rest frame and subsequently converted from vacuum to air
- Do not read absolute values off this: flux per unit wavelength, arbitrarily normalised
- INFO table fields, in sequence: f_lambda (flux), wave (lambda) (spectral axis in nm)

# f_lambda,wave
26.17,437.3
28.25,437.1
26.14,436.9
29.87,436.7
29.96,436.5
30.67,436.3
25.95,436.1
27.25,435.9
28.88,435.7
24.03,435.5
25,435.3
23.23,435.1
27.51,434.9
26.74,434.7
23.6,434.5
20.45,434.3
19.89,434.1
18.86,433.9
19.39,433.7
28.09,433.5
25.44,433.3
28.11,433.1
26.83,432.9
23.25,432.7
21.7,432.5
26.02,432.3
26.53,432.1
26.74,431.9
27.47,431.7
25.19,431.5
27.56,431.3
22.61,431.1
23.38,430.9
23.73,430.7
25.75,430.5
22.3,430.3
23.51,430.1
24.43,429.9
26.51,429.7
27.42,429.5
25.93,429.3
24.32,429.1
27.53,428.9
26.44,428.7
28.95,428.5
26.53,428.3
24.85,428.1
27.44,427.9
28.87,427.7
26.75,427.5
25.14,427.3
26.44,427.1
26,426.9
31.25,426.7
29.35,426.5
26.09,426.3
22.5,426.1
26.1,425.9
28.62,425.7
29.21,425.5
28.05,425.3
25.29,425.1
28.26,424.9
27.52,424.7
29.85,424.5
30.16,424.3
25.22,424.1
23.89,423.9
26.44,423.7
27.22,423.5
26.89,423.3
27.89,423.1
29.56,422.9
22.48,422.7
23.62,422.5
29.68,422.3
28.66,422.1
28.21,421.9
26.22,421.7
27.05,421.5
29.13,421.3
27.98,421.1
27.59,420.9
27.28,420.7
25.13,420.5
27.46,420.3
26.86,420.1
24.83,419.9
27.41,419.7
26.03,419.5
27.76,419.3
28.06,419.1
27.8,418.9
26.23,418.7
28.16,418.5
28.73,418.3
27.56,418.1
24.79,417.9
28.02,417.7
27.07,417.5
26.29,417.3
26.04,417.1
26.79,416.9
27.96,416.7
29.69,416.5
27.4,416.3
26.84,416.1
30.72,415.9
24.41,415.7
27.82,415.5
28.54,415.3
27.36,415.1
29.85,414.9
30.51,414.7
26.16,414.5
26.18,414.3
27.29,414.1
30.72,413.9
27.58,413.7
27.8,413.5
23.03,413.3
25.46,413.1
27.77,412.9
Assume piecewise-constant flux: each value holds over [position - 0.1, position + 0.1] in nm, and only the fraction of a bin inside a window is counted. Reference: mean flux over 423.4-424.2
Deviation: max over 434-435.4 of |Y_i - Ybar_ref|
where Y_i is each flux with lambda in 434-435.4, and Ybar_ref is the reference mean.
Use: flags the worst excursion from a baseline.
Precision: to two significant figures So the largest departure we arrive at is 5.8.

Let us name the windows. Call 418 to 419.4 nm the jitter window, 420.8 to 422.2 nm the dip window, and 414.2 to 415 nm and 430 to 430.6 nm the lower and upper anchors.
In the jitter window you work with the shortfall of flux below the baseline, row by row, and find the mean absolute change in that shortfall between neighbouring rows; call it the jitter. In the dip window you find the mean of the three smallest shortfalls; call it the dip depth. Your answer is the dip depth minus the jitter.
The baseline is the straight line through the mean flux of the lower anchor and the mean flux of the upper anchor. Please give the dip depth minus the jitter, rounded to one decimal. -3.4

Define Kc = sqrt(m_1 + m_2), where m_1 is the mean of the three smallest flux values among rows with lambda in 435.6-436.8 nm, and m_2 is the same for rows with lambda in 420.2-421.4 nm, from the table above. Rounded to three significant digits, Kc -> 7.35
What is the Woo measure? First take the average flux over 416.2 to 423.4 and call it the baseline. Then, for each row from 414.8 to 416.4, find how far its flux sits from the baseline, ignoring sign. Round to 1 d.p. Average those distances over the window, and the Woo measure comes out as 1.5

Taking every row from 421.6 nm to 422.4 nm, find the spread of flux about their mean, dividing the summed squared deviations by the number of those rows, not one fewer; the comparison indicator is 1.26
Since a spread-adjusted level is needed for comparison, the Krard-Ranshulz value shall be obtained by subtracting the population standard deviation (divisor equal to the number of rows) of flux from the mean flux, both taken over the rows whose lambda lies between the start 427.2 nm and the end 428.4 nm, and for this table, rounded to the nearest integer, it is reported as 25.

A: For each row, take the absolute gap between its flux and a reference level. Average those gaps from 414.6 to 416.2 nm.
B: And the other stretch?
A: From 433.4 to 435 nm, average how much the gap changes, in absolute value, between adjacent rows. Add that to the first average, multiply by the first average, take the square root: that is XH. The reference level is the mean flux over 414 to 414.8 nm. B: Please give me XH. 2.66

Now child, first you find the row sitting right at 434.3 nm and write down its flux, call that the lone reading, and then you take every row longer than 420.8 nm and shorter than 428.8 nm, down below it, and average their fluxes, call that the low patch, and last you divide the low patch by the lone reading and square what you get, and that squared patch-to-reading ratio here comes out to 1.8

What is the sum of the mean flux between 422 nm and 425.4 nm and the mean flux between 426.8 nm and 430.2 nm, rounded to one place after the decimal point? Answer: 53.4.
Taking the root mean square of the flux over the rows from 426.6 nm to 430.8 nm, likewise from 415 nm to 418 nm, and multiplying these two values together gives 719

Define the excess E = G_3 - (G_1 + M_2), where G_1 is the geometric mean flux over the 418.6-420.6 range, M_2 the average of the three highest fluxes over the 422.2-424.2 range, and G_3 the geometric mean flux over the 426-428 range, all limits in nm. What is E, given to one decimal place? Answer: -28.9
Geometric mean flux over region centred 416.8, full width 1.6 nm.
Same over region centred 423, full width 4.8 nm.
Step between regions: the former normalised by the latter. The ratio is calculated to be 1.00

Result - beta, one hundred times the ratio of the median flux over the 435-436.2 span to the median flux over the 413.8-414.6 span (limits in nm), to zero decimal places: 95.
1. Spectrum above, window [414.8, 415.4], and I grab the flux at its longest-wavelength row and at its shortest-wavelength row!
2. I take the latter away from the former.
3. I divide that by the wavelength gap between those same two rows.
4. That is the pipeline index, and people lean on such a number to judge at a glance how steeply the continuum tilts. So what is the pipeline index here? -3.3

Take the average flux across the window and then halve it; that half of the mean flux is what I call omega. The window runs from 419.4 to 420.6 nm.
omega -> 13.1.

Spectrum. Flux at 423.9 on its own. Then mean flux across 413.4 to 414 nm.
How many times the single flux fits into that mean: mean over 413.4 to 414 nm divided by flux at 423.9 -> 1.20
